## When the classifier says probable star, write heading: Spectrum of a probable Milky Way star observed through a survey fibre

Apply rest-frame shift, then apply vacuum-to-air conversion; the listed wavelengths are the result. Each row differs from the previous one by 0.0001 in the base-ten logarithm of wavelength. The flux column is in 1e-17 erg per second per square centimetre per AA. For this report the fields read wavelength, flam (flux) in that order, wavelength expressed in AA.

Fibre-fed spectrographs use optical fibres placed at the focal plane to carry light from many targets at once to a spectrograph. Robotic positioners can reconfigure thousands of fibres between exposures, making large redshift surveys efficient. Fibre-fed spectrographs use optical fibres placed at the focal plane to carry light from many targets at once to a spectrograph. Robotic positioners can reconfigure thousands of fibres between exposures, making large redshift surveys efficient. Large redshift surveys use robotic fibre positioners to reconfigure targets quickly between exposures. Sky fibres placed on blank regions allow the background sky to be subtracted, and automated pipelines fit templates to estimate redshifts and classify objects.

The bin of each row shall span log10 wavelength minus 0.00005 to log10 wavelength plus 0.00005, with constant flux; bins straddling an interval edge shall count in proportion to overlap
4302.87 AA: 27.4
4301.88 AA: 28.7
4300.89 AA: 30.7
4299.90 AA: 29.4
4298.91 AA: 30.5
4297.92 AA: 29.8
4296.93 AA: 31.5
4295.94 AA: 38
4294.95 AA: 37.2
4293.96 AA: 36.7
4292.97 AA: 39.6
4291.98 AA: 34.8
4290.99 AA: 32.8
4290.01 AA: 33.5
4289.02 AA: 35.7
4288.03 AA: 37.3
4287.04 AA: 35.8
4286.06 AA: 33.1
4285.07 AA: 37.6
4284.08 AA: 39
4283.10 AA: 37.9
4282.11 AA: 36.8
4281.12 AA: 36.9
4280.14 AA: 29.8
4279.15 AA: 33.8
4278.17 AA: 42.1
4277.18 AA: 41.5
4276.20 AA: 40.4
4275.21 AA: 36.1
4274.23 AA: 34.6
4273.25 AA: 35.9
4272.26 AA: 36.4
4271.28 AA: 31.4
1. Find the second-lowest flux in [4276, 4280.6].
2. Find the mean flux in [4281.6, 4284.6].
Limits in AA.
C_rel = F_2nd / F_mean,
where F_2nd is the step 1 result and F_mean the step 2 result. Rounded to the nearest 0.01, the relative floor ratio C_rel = 0.89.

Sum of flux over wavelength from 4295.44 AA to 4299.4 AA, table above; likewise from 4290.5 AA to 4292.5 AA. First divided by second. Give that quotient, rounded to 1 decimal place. 1.9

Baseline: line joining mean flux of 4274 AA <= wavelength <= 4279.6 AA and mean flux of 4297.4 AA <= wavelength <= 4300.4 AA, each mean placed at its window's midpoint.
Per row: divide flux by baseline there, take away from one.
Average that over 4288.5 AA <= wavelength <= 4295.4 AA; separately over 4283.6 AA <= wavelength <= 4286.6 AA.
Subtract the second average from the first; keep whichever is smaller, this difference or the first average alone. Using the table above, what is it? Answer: -0.10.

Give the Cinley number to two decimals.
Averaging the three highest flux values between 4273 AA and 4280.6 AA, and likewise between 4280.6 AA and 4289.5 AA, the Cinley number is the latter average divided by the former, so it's 0.92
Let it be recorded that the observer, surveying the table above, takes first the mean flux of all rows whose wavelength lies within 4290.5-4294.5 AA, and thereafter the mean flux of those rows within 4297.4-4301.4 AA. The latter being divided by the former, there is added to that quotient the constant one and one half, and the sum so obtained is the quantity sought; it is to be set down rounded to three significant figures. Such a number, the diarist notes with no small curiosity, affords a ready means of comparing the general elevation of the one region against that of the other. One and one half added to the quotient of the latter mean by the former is 2.34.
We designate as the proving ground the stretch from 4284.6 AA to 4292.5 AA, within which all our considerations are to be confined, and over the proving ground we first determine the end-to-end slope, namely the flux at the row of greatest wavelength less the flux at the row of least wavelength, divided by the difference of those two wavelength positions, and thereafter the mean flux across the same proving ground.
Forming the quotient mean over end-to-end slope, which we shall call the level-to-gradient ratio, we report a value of -87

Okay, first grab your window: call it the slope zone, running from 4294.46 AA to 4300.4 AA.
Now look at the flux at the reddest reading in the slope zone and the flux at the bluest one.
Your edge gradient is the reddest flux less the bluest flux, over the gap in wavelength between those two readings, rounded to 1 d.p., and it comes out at -1.6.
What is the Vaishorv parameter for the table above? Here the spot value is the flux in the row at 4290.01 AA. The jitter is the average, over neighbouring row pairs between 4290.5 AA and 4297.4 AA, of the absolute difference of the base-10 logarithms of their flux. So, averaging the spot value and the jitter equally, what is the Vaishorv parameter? 16.8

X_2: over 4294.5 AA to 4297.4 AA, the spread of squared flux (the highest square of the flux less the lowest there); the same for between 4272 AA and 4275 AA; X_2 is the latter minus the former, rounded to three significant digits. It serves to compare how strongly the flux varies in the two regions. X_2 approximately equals -324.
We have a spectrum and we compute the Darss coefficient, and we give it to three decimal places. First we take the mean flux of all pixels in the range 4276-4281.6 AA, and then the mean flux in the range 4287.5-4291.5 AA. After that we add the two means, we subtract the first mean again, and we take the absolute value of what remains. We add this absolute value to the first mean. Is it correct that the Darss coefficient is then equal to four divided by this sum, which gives 0.055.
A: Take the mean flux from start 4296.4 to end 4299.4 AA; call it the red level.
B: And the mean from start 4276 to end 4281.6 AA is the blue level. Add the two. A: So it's 68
